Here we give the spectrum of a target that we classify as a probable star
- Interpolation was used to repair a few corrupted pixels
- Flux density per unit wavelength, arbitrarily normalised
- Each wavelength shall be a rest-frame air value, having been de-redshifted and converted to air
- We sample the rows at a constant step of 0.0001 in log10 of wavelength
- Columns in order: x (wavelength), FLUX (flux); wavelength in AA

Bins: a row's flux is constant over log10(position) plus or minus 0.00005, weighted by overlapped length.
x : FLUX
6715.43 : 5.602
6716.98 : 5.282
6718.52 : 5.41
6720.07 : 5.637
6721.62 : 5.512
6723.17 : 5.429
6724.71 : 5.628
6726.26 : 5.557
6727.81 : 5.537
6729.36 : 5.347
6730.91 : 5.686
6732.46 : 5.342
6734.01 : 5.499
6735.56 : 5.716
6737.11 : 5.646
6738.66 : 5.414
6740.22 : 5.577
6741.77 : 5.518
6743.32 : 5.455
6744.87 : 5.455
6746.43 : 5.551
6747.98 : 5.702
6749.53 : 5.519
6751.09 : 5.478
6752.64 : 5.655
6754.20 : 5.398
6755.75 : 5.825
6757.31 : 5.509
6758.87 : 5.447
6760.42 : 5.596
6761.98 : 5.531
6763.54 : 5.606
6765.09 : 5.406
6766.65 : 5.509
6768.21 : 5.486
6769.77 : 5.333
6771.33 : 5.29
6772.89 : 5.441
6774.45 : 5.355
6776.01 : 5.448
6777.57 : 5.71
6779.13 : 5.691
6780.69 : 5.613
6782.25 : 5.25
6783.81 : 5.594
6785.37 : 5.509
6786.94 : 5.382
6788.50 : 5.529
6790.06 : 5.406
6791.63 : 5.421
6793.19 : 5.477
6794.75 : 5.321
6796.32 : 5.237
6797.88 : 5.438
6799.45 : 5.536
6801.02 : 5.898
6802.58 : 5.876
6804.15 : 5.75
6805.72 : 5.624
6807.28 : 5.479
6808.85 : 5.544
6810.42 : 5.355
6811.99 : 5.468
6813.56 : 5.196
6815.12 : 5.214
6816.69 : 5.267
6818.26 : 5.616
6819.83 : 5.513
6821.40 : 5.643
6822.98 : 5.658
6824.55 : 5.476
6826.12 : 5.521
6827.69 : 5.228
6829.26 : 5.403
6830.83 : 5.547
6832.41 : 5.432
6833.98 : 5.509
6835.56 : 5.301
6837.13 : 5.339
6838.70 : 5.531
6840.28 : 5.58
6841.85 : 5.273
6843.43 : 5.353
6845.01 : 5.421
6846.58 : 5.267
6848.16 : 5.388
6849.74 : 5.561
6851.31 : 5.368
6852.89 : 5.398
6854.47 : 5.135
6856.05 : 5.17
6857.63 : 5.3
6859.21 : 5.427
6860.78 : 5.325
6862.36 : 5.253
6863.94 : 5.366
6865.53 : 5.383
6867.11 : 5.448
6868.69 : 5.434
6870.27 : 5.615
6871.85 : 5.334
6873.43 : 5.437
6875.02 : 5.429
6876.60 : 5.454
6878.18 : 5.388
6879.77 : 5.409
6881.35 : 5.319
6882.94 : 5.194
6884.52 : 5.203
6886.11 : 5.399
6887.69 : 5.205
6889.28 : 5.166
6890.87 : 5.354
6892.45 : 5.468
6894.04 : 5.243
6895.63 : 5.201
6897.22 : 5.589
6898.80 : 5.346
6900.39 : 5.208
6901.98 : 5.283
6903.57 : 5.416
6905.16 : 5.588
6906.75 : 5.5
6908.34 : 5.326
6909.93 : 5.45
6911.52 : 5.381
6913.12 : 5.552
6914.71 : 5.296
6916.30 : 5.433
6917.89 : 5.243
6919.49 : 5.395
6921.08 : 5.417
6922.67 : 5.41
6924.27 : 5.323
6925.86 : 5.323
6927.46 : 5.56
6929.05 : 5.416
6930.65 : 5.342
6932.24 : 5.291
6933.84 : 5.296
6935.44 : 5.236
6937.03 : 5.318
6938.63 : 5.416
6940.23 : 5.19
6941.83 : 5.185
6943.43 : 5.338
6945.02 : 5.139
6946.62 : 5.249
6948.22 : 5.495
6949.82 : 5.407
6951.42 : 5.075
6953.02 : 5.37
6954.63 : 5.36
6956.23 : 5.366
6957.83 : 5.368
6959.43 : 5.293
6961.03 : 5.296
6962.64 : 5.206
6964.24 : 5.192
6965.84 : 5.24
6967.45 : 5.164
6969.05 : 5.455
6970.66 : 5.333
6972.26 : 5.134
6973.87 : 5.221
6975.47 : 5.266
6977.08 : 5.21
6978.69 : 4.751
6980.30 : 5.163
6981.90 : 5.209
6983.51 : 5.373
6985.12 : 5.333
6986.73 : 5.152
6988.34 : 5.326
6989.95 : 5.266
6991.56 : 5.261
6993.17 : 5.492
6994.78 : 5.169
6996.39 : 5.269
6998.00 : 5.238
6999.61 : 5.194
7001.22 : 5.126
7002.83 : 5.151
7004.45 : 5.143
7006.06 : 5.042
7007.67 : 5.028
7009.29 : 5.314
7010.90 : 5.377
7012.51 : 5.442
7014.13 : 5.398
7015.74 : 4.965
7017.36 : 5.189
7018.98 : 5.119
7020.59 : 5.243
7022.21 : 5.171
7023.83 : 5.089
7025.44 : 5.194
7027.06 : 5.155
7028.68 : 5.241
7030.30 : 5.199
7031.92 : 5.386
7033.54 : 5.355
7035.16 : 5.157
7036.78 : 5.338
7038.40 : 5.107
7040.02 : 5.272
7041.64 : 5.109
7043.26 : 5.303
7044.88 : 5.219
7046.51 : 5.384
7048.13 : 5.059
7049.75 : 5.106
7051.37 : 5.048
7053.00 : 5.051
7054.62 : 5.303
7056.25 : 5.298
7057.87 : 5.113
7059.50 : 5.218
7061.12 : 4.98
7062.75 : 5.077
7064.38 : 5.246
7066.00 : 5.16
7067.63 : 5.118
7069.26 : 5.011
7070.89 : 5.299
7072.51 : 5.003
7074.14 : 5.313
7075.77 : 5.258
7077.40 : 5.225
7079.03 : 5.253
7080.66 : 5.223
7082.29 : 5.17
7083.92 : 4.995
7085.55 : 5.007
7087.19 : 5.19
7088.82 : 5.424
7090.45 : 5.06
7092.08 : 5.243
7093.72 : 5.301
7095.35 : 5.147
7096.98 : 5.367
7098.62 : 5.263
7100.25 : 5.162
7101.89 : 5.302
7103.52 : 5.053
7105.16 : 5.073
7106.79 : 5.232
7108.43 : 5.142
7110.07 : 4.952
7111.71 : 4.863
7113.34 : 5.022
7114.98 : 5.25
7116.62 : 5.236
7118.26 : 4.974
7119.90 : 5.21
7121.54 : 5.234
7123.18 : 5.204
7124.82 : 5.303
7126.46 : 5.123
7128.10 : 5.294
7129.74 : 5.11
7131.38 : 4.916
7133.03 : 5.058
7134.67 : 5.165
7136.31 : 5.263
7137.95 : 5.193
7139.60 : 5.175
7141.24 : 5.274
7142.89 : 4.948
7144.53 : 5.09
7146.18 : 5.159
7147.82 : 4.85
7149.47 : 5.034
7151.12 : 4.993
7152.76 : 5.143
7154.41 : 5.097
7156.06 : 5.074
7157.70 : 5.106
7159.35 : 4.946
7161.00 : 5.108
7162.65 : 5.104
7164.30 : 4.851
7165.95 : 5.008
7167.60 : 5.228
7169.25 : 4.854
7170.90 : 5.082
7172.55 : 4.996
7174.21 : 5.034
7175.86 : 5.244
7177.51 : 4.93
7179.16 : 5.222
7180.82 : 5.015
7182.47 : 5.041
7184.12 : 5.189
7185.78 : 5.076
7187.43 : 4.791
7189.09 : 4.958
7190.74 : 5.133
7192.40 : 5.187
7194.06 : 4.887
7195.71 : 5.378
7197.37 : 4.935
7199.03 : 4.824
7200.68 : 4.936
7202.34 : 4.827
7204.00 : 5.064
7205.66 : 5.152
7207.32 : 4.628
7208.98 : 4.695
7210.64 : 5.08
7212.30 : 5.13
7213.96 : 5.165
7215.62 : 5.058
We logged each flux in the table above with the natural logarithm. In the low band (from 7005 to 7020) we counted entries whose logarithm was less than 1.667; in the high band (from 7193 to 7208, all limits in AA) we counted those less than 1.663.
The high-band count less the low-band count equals 3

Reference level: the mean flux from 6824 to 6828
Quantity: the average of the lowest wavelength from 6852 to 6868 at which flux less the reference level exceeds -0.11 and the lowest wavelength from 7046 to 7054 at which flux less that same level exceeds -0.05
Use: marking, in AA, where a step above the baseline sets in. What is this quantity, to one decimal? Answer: 6949.7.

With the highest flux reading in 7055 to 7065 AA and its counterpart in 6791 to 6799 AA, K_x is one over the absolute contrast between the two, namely 5.6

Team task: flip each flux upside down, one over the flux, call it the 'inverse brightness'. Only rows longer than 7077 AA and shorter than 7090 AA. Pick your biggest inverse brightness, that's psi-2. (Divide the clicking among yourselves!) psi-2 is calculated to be 0.200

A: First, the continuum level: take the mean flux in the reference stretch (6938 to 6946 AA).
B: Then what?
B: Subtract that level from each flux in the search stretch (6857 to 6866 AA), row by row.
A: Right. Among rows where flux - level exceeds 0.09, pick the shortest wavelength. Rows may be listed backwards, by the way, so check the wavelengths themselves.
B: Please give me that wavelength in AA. 6859.21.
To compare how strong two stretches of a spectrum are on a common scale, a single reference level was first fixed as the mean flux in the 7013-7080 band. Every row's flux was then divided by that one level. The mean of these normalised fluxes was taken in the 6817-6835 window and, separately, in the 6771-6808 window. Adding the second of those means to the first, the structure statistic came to 2.12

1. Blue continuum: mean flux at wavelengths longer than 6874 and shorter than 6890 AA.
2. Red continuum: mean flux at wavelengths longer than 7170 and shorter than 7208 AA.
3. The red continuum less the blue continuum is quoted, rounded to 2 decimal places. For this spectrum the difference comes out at -0.29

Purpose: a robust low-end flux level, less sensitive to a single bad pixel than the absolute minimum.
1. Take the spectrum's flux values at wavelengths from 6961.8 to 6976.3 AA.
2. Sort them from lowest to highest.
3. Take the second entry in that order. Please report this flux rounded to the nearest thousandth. 5.164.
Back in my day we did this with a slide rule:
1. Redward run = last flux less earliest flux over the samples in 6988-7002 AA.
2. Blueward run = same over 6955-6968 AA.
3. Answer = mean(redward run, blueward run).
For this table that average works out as -0.20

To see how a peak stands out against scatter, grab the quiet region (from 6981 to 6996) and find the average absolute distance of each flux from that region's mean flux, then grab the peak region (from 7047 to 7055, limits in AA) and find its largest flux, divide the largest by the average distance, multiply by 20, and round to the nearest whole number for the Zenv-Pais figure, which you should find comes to 1266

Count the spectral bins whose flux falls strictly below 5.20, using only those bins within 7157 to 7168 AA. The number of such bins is 6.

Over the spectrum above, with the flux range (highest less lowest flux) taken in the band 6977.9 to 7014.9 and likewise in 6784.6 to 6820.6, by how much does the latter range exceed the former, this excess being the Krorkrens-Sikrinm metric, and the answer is 0.0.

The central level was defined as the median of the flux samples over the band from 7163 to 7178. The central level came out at 5.0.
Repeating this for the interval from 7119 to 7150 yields 5.2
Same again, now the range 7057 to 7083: 5.2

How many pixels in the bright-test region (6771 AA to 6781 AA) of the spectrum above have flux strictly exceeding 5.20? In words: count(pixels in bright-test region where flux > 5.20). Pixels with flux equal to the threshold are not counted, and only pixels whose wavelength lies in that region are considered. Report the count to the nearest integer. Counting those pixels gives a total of 7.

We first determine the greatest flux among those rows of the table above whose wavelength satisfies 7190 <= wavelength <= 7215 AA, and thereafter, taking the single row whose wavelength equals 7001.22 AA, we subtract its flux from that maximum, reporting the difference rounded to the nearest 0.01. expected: 0.25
